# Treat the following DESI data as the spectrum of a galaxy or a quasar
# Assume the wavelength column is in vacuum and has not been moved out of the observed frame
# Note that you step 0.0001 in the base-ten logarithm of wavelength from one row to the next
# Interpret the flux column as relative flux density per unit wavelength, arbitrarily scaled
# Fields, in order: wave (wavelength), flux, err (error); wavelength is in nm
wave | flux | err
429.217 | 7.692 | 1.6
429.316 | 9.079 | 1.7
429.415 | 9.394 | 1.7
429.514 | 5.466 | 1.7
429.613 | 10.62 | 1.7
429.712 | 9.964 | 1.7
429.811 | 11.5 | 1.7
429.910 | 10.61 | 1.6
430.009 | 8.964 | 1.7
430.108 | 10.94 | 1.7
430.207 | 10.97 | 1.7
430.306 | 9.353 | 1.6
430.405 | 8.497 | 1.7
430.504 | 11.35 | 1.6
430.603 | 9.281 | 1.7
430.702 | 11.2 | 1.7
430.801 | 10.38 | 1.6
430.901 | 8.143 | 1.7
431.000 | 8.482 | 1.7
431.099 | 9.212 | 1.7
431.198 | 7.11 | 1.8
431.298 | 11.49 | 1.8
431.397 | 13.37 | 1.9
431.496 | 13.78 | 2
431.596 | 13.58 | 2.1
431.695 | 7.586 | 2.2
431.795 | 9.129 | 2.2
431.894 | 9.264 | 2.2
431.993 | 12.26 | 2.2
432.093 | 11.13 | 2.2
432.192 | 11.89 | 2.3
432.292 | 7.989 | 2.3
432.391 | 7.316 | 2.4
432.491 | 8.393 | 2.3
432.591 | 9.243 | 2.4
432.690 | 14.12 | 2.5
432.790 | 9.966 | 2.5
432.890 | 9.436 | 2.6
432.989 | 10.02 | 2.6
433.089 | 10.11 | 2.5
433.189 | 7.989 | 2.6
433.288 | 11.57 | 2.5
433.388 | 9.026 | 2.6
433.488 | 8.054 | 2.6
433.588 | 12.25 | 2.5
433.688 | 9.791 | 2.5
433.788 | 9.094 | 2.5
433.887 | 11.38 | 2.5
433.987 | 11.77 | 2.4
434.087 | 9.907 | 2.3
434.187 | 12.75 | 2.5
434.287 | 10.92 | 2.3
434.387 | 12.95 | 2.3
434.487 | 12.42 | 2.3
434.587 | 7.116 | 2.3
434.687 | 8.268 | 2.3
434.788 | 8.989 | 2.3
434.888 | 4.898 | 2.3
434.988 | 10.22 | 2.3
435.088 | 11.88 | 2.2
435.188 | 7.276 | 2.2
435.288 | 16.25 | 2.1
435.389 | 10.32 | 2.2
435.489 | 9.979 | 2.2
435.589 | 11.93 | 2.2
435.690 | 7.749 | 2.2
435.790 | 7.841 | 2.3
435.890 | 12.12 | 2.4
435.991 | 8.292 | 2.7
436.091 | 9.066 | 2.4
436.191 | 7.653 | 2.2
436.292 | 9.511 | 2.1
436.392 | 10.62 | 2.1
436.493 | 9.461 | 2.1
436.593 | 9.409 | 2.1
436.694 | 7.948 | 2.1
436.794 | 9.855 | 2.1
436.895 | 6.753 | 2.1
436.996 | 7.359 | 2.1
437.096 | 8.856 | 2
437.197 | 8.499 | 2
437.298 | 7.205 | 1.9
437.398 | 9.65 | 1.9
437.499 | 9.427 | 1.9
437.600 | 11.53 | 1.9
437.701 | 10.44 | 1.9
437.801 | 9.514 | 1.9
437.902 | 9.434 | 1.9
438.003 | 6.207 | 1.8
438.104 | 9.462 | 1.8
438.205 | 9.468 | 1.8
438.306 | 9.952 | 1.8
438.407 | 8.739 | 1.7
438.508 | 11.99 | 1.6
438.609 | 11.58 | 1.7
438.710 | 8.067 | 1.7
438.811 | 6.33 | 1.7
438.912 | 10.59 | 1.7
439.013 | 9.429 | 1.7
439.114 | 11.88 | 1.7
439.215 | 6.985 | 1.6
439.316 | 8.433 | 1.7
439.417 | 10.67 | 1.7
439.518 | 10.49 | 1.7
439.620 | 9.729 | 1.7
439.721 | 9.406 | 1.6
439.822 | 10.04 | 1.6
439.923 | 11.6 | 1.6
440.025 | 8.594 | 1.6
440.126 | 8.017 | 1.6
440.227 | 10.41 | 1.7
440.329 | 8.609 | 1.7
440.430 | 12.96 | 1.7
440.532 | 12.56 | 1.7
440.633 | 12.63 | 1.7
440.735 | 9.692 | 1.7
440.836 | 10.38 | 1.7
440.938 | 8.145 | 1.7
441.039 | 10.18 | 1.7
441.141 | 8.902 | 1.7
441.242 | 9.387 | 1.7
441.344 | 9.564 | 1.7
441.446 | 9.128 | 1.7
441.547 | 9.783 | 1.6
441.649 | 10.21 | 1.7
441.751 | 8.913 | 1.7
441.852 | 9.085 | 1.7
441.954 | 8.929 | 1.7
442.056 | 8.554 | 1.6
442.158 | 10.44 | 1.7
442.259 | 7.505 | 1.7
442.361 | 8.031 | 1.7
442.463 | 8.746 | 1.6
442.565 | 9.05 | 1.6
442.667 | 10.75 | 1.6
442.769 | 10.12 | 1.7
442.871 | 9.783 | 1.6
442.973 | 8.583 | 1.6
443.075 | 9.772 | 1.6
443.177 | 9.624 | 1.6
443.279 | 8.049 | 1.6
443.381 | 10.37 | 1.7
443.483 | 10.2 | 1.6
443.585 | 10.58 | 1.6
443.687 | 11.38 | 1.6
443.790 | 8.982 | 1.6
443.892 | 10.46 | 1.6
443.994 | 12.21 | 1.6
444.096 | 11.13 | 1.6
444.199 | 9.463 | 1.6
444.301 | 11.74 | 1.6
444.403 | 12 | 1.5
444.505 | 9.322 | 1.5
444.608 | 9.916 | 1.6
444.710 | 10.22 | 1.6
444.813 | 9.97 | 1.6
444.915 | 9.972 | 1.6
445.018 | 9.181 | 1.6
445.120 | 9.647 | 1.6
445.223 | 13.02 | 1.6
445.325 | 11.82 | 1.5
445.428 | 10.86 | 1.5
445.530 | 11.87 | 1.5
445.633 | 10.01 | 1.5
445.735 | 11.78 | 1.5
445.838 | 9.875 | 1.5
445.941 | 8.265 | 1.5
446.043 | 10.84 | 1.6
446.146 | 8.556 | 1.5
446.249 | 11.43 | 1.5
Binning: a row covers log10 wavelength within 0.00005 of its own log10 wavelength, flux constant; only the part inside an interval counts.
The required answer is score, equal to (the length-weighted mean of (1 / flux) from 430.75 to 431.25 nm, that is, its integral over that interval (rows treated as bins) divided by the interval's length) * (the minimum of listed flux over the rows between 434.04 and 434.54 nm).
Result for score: 1.16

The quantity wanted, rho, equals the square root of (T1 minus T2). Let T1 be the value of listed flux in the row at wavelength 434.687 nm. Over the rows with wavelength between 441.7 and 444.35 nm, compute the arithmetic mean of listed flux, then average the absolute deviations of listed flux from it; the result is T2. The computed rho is 2.7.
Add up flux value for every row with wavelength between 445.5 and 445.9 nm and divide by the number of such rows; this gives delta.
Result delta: 10.9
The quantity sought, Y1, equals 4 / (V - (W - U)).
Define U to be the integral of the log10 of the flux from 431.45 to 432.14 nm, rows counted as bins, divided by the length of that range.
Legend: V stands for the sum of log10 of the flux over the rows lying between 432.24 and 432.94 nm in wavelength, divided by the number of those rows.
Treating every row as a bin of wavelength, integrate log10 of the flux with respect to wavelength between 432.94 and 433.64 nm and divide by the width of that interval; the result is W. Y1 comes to 3.96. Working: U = 1.03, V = 0.97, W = 0.99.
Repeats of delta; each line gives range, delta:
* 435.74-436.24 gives 9.0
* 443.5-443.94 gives 10.4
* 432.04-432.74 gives 10.0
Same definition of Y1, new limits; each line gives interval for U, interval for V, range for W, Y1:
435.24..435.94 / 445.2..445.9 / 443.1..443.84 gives 3.69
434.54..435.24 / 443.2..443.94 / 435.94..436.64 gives 4.22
